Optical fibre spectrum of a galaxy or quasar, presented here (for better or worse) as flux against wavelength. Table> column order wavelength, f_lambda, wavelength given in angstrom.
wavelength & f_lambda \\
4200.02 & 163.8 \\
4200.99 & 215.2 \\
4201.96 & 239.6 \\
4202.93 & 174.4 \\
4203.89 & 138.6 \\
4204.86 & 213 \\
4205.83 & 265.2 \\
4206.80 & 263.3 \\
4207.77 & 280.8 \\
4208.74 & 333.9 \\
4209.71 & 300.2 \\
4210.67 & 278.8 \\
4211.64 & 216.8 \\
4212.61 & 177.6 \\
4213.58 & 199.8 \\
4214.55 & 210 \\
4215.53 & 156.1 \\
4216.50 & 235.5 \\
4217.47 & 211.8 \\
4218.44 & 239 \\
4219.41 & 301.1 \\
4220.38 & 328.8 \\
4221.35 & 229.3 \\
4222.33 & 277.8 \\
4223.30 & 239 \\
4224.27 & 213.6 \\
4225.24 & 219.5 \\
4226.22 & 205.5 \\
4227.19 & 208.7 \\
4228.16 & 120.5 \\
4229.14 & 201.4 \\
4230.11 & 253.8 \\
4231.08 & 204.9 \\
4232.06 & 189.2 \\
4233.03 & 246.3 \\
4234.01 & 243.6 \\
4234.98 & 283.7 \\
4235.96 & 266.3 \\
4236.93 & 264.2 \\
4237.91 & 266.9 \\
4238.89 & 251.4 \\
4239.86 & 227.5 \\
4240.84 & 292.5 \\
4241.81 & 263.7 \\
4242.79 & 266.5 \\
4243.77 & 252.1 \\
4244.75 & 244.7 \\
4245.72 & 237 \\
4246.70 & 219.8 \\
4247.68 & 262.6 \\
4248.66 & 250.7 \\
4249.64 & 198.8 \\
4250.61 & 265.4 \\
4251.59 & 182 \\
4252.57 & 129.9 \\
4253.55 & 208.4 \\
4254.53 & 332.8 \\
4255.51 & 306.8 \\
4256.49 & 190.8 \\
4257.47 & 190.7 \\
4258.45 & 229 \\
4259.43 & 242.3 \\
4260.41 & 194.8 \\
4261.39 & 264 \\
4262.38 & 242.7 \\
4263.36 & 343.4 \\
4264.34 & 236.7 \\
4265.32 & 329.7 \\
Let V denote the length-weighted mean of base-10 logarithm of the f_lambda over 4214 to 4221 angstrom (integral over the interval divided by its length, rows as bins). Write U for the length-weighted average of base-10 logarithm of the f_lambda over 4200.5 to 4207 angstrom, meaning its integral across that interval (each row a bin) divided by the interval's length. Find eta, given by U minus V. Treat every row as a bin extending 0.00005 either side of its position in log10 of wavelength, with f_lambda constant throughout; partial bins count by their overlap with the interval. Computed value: -0.050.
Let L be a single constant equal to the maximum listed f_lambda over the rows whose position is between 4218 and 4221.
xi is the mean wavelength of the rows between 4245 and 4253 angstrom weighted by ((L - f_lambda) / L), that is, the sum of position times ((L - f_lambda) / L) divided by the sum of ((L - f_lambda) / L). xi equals 4249.7 angstrom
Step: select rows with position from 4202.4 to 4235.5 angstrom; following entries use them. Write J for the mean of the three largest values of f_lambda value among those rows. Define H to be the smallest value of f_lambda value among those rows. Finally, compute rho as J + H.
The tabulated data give 442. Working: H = 120.5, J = 321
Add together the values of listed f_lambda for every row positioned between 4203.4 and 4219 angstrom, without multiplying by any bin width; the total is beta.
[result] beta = 3720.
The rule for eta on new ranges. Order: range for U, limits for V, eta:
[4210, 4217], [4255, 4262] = -0.035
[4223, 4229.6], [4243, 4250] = -0.084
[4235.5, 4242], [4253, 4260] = 0.046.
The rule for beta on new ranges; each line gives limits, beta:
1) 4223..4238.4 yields 3627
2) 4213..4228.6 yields 3596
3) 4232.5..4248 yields 4089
